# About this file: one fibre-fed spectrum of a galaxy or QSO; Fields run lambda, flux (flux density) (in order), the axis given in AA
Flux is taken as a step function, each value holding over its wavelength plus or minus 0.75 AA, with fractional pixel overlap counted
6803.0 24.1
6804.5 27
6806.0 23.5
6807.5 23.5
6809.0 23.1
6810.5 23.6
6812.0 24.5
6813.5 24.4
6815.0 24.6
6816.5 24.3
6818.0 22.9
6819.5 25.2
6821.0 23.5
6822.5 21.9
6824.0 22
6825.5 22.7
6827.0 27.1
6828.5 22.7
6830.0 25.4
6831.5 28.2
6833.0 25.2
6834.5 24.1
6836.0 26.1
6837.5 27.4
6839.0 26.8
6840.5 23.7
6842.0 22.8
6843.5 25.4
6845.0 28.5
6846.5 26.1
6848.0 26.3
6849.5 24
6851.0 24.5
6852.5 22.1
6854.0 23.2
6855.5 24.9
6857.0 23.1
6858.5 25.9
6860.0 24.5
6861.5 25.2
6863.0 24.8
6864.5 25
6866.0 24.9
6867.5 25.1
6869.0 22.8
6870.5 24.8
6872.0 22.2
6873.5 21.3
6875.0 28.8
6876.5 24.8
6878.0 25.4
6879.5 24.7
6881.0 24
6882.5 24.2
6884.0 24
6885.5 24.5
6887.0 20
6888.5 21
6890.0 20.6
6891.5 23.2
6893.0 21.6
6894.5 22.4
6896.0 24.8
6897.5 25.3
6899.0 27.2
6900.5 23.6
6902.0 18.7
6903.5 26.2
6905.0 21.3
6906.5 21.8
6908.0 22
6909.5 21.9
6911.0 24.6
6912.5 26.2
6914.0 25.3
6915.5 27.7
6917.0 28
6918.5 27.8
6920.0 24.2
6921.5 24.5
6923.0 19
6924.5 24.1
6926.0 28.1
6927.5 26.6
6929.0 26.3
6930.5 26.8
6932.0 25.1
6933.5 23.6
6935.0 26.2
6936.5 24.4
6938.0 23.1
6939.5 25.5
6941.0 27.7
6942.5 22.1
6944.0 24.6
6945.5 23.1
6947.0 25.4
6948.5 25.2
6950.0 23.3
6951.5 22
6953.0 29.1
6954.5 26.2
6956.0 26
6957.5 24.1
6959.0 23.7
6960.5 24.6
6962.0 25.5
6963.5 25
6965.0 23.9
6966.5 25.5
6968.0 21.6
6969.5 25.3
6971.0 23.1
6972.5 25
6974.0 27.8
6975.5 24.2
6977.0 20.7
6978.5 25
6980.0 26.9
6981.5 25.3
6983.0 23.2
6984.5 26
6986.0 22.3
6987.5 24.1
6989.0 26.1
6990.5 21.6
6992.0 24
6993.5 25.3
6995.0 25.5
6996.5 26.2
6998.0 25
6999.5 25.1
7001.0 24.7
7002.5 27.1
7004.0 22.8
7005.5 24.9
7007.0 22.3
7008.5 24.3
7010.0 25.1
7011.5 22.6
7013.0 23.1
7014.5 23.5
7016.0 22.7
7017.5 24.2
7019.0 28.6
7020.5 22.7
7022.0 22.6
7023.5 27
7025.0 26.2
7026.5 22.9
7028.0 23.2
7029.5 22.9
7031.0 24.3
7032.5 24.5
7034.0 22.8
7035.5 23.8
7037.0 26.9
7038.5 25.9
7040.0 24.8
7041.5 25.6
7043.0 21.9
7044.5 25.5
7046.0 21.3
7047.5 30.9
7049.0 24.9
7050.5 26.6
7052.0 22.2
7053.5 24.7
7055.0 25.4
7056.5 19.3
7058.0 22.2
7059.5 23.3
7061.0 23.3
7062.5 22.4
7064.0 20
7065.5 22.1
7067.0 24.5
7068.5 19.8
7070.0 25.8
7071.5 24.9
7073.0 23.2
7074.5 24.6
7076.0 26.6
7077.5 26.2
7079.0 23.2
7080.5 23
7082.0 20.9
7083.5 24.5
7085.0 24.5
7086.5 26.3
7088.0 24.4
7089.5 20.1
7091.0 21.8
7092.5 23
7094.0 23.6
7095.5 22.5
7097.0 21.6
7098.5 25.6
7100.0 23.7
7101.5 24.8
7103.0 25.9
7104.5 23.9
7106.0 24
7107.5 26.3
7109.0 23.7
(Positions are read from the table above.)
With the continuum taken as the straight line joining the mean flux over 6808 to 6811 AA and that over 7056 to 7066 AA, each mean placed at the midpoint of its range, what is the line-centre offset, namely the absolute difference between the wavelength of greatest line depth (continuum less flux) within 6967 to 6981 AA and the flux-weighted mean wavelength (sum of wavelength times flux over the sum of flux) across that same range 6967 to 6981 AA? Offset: 2.9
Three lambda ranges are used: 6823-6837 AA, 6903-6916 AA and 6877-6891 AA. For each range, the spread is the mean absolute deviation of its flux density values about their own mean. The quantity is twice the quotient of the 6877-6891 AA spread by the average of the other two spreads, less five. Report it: -3.2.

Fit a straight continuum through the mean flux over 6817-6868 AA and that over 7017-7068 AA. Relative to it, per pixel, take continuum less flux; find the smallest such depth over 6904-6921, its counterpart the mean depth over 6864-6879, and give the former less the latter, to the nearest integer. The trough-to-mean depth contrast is -4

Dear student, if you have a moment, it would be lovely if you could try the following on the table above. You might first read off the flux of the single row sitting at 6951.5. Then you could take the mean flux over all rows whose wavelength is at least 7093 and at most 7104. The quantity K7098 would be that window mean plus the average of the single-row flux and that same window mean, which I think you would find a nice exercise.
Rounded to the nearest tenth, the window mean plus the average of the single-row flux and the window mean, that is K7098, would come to 46.9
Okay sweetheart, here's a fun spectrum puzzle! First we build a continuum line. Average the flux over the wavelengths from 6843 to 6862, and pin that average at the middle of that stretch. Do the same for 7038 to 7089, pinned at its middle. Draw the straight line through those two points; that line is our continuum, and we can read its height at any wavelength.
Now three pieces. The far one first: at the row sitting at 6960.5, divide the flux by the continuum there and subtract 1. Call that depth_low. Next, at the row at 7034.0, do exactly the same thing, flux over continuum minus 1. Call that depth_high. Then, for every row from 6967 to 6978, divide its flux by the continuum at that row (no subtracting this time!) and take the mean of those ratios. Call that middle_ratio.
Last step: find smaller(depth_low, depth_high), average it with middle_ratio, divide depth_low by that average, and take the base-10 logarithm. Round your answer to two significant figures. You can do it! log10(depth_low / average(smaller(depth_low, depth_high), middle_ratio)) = -1.8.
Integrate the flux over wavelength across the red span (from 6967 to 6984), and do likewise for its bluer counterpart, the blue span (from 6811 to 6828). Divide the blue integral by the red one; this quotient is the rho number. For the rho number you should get 0.98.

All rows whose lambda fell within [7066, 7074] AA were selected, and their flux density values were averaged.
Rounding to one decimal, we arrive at 23.6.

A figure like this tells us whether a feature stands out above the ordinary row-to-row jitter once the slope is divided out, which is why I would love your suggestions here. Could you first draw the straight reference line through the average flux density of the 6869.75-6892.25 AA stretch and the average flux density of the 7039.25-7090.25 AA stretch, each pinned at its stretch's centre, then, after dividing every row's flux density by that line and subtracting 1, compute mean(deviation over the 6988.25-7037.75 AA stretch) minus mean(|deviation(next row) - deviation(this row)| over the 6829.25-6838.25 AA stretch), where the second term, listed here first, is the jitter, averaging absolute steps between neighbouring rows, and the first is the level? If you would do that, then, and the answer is -0.059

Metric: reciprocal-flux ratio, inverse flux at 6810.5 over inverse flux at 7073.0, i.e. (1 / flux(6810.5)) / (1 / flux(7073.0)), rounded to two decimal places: 0.98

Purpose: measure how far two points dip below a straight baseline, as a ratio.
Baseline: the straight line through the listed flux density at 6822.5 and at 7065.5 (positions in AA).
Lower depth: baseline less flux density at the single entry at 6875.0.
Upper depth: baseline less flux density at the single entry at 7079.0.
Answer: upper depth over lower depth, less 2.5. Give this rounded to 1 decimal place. -2.3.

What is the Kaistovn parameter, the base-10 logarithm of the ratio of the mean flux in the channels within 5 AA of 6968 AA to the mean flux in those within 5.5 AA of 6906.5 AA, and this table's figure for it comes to 0.03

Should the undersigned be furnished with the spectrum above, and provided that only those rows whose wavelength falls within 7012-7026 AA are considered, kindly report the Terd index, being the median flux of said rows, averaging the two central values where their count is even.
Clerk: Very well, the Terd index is 23.5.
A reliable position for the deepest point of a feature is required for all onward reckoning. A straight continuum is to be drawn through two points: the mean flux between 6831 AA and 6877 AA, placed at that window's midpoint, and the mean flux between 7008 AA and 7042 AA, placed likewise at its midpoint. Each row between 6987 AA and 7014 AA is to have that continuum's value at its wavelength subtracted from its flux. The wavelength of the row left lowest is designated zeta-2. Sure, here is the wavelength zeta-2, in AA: 6990.5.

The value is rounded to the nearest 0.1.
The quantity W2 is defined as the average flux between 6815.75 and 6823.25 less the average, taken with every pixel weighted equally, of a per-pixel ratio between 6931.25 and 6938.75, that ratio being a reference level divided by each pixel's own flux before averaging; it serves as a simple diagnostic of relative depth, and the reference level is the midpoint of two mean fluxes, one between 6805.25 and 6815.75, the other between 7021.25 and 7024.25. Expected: 22.6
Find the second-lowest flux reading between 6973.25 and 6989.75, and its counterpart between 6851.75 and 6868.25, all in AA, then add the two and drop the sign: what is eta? 45.4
